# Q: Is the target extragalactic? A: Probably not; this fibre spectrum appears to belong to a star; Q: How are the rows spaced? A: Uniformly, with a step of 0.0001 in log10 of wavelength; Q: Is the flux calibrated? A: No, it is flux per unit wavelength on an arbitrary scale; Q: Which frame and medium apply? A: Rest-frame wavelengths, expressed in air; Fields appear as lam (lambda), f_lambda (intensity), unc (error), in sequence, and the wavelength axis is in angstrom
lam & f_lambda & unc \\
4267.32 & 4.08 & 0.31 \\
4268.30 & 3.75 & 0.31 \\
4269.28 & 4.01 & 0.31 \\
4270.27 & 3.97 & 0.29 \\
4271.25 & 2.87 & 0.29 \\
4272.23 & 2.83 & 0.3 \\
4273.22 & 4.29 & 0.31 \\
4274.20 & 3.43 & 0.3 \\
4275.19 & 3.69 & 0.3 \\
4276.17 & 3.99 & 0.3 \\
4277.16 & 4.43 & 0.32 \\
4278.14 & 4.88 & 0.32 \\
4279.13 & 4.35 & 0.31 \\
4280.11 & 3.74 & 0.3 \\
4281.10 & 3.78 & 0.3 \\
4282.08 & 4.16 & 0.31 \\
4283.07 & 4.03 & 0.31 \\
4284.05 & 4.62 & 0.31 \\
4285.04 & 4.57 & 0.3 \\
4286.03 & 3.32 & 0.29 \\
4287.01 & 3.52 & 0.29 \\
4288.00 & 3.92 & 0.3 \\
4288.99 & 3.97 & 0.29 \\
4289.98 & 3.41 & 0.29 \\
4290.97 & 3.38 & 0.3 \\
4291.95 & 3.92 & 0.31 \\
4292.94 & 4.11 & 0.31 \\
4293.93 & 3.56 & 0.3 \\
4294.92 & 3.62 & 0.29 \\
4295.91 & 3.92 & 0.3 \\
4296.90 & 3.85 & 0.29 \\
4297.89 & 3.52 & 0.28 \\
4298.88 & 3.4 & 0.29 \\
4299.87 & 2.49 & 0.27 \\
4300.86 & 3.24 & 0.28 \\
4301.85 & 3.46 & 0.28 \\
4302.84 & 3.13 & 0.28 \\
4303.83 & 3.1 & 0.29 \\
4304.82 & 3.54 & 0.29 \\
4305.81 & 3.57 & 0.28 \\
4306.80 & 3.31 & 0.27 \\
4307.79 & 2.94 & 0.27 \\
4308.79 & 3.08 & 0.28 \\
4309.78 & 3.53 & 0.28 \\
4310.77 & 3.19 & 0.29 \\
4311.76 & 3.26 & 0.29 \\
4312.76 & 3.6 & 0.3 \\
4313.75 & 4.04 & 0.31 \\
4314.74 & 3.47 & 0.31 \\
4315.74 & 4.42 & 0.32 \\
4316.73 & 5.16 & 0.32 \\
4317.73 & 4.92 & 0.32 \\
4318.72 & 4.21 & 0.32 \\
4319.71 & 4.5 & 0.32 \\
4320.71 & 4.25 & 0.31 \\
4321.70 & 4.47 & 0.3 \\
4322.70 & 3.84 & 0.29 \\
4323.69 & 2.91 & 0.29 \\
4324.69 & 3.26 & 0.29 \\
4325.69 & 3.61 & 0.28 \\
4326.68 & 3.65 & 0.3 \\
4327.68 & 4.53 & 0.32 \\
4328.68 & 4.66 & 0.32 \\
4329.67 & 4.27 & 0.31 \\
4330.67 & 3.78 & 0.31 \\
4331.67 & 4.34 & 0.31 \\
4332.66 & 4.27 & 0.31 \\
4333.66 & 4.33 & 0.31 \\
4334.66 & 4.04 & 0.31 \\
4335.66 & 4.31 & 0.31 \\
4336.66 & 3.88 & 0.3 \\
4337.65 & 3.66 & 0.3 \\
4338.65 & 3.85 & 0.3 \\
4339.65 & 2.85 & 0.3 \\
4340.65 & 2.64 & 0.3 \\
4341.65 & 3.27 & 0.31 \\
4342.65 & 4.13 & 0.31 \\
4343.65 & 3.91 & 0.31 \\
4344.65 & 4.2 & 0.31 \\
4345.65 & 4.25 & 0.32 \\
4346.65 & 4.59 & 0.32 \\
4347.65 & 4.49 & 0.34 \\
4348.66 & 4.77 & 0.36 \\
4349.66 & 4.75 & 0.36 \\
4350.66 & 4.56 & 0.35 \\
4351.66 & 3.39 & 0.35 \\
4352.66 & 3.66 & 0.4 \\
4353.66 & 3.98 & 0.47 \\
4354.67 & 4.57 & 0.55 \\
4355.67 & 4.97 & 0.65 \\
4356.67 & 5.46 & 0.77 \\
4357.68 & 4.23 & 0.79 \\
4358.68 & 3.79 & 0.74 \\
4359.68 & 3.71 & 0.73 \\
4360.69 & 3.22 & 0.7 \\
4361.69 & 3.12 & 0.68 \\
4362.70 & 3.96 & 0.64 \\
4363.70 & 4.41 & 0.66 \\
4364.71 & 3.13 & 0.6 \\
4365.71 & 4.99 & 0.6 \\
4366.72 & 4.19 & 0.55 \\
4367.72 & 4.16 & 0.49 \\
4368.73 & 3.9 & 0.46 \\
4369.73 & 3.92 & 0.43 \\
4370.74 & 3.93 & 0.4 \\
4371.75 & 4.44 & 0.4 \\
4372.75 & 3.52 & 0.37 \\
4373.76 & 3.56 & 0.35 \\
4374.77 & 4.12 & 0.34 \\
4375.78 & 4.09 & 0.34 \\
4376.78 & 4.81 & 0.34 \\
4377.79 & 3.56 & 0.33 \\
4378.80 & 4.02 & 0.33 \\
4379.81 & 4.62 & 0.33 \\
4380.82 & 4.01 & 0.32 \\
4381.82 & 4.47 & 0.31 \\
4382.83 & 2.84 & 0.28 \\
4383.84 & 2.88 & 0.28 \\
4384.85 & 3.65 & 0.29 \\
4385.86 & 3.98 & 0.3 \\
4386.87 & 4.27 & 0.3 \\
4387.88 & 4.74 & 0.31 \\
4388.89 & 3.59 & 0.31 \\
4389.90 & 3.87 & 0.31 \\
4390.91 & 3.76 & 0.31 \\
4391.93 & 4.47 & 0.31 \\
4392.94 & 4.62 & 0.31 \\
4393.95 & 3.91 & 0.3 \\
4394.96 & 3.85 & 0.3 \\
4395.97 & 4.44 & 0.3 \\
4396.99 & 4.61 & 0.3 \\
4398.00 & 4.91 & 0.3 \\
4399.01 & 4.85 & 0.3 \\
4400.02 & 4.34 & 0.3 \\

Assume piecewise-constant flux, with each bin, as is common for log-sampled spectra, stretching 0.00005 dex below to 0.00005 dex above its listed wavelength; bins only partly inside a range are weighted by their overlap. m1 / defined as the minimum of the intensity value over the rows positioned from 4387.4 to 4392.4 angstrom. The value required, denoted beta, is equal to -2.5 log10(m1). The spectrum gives -1.39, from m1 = 3.59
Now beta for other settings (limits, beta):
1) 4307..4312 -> -1.17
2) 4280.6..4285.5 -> -1.44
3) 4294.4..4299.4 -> -1.33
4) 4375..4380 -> -1.38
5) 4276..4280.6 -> -1.43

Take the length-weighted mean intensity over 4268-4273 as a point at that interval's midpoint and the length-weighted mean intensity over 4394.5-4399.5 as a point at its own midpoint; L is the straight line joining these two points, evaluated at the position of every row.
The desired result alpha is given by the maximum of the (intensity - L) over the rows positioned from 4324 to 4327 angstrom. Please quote -0.3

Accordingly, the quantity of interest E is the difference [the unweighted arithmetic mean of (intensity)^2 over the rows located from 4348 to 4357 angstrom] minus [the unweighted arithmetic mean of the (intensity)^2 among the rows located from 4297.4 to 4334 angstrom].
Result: 6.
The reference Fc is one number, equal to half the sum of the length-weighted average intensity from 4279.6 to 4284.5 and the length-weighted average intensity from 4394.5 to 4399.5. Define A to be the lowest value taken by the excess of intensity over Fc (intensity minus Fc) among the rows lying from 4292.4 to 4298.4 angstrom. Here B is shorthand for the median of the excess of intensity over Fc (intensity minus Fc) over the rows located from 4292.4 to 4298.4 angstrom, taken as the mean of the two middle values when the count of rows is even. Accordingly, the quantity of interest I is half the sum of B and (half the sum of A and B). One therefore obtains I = -0.6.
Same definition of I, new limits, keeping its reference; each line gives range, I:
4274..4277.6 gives -0.6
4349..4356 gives 0.0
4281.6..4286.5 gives -0.4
